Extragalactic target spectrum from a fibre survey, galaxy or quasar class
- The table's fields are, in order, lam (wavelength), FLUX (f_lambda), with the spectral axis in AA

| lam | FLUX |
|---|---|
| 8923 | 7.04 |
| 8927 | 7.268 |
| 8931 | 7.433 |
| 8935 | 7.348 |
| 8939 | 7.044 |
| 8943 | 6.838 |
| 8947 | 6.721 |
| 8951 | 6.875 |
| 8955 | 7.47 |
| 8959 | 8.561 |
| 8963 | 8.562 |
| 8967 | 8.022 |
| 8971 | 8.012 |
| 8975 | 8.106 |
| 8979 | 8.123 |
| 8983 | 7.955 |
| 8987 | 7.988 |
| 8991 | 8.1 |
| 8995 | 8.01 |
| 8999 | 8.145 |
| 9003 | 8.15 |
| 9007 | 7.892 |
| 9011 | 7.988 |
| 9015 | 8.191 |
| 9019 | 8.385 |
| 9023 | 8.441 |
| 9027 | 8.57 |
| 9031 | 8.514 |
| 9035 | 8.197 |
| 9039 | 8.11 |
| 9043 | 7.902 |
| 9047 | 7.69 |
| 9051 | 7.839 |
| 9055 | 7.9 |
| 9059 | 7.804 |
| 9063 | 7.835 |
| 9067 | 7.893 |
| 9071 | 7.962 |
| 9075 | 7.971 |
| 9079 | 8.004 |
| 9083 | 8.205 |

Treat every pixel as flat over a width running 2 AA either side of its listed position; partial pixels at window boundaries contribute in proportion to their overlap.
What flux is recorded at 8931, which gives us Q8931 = 7.433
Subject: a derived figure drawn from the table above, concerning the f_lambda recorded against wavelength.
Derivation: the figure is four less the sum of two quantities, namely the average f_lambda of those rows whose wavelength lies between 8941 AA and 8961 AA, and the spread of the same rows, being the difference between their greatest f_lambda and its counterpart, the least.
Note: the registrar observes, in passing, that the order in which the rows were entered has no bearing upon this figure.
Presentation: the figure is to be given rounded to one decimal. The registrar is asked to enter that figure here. -5.1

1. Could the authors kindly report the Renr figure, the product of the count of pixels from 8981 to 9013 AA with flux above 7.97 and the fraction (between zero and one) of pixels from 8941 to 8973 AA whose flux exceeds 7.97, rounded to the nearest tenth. 3.0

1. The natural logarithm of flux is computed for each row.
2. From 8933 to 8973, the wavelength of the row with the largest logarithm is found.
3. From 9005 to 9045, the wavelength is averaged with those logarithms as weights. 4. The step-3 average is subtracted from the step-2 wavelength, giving -62.0 AA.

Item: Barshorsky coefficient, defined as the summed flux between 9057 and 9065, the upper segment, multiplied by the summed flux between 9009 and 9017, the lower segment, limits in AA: 253.0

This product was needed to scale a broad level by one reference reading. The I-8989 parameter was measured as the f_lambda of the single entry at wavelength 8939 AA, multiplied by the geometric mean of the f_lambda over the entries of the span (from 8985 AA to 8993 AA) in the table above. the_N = 57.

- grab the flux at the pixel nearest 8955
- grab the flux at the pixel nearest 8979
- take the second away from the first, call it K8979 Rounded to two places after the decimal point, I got -0.65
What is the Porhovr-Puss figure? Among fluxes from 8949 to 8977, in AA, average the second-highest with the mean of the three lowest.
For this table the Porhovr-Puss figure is 8.0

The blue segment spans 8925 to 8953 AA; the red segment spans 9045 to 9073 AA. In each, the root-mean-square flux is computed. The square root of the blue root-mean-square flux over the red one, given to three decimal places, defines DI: 0.950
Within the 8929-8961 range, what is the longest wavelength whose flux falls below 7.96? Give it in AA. 8955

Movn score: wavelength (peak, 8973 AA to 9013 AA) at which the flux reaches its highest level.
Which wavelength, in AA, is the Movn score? 9003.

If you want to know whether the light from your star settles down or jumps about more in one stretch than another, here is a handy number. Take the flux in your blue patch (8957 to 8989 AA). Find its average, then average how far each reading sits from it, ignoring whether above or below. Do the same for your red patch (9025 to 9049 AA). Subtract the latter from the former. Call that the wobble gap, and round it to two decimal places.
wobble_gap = -0.07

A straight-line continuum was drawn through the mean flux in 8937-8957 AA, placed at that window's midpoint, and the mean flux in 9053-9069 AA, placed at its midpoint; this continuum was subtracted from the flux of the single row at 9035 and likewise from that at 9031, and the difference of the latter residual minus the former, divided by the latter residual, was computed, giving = 0.39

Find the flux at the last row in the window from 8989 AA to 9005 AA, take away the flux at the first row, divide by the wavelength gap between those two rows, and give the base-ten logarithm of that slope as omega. -2.38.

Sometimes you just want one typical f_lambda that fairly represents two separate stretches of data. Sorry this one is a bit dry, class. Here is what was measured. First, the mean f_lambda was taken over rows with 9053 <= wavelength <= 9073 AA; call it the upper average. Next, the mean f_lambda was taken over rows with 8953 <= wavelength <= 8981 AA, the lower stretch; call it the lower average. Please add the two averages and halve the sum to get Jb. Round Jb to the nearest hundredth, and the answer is 8.00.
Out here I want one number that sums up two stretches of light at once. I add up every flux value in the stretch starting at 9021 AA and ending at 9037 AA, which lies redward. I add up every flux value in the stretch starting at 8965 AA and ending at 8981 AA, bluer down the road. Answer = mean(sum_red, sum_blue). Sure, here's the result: 33.0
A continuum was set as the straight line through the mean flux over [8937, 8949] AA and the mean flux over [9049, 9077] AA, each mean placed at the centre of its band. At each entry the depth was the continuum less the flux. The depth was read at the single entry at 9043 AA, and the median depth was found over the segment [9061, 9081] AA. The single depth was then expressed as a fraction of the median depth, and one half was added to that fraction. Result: -10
